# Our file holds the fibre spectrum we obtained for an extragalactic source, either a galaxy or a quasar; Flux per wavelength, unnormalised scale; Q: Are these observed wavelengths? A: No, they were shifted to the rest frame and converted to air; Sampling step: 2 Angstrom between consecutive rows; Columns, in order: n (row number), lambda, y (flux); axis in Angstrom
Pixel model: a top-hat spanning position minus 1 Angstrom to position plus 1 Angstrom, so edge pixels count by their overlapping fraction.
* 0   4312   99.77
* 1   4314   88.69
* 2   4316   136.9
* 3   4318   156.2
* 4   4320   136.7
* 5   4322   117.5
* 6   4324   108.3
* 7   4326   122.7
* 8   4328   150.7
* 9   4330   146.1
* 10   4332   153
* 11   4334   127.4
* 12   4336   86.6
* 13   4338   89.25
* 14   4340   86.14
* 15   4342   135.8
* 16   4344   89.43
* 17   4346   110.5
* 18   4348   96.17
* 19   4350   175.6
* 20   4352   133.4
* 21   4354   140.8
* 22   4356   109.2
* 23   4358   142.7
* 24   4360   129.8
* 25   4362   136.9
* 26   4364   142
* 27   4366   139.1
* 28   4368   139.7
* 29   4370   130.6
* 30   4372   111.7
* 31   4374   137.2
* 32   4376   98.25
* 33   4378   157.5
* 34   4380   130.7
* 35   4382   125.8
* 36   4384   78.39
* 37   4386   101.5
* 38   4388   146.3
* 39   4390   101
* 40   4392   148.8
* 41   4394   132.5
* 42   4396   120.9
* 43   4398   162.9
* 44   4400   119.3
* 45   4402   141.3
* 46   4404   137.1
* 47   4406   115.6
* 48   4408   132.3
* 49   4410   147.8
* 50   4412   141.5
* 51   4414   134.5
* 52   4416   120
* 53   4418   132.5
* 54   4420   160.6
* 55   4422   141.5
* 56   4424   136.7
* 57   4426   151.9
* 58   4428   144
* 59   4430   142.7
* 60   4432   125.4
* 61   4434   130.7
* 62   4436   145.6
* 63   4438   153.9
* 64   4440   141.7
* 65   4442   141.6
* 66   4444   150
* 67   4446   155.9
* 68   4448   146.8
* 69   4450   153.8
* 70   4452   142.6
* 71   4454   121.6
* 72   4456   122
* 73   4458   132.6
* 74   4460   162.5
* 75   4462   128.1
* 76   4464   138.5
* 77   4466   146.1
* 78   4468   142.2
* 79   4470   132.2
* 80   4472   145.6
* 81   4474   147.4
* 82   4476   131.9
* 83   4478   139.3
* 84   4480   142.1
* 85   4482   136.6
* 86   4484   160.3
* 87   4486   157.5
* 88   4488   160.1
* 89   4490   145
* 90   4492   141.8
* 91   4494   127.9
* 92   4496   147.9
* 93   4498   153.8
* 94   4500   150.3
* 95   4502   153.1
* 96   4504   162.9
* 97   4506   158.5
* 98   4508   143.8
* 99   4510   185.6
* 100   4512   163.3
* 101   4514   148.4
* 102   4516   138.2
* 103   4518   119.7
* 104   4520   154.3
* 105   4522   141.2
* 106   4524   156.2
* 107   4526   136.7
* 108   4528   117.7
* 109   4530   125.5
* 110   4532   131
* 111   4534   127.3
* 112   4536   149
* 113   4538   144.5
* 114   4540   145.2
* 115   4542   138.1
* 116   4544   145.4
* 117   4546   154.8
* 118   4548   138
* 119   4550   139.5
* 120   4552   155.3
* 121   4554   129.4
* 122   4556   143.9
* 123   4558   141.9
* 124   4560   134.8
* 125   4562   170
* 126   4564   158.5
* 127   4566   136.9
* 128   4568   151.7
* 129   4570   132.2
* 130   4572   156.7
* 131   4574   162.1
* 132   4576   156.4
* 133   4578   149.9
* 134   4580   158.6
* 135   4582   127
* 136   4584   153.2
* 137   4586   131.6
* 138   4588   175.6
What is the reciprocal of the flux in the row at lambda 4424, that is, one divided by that 0.0073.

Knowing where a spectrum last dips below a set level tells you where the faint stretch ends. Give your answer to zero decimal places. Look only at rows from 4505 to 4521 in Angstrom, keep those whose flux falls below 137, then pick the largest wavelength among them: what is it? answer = 4518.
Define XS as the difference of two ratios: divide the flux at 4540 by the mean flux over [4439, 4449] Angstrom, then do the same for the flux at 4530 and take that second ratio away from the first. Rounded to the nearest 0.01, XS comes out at 0.13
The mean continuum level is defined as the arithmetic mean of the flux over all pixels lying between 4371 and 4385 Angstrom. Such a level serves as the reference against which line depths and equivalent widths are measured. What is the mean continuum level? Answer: 120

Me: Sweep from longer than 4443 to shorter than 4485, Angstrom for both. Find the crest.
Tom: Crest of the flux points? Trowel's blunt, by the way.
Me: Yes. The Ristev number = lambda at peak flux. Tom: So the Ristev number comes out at 4460 Angstrom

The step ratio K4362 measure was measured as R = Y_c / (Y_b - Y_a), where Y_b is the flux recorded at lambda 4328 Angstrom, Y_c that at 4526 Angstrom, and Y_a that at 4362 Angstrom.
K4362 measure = 10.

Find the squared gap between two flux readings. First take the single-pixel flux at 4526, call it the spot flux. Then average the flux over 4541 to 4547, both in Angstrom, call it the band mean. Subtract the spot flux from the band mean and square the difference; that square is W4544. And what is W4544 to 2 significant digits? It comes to 88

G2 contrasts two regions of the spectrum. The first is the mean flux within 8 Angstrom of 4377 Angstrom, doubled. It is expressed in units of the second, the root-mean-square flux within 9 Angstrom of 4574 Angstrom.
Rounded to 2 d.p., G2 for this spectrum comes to 1.63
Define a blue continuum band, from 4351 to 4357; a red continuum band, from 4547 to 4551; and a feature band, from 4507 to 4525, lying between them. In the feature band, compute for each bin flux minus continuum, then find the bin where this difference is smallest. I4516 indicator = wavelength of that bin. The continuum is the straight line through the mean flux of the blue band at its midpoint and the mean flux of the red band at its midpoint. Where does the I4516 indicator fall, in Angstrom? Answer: 4518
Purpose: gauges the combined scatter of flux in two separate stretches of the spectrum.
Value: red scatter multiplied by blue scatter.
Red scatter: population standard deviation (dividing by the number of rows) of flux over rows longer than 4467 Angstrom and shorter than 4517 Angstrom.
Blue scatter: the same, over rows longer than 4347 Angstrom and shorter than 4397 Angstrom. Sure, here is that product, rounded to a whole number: 263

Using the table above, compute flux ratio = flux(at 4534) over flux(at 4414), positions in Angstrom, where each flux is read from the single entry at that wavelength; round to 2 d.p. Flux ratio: 0.95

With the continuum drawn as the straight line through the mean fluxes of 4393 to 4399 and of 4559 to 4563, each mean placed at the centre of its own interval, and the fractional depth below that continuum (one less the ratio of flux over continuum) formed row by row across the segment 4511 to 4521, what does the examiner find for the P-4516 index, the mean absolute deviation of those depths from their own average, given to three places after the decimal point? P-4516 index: 0.086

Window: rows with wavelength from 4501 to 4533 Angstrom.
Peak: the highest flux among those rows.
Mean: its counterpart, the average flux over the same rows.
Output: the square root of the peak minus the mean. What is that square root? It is 6.3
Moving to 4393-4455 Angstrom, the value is 4.8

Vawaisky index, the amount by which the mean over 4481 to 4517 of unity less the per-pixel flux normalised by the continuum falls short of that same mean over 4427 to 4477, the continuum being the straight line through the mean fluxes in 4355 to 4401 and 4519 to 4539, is 0.05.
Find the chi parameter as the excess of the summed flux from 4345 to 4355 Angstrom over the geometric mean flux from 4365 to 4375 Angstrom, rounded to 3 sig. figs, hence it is 525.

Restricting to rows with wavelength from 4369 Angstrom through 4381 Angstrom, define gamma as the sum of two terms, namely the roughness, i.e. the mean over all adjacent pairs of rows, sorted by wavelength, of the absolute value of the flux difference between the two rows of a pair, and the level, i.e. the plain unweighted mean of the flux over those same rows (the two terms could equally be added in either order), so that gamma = 162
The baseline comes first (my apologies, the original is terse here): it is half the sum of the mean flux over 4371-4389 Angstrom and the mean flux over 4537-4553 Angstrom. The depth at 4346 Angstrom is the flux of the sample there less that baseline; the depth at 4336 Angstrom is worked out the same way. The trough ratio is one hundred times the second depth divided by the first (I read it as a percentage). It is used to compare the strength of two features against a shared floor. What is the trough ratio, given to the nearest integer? 206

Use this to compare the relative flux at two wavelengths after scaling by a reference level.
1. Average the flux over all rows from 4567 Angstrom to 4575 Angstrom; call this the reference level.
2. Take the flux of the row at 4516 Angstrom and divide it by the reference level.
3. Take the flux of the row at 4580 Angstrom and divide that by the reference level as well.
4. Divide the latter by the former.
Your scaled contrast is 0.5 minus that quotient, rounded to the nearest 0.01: -0.65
